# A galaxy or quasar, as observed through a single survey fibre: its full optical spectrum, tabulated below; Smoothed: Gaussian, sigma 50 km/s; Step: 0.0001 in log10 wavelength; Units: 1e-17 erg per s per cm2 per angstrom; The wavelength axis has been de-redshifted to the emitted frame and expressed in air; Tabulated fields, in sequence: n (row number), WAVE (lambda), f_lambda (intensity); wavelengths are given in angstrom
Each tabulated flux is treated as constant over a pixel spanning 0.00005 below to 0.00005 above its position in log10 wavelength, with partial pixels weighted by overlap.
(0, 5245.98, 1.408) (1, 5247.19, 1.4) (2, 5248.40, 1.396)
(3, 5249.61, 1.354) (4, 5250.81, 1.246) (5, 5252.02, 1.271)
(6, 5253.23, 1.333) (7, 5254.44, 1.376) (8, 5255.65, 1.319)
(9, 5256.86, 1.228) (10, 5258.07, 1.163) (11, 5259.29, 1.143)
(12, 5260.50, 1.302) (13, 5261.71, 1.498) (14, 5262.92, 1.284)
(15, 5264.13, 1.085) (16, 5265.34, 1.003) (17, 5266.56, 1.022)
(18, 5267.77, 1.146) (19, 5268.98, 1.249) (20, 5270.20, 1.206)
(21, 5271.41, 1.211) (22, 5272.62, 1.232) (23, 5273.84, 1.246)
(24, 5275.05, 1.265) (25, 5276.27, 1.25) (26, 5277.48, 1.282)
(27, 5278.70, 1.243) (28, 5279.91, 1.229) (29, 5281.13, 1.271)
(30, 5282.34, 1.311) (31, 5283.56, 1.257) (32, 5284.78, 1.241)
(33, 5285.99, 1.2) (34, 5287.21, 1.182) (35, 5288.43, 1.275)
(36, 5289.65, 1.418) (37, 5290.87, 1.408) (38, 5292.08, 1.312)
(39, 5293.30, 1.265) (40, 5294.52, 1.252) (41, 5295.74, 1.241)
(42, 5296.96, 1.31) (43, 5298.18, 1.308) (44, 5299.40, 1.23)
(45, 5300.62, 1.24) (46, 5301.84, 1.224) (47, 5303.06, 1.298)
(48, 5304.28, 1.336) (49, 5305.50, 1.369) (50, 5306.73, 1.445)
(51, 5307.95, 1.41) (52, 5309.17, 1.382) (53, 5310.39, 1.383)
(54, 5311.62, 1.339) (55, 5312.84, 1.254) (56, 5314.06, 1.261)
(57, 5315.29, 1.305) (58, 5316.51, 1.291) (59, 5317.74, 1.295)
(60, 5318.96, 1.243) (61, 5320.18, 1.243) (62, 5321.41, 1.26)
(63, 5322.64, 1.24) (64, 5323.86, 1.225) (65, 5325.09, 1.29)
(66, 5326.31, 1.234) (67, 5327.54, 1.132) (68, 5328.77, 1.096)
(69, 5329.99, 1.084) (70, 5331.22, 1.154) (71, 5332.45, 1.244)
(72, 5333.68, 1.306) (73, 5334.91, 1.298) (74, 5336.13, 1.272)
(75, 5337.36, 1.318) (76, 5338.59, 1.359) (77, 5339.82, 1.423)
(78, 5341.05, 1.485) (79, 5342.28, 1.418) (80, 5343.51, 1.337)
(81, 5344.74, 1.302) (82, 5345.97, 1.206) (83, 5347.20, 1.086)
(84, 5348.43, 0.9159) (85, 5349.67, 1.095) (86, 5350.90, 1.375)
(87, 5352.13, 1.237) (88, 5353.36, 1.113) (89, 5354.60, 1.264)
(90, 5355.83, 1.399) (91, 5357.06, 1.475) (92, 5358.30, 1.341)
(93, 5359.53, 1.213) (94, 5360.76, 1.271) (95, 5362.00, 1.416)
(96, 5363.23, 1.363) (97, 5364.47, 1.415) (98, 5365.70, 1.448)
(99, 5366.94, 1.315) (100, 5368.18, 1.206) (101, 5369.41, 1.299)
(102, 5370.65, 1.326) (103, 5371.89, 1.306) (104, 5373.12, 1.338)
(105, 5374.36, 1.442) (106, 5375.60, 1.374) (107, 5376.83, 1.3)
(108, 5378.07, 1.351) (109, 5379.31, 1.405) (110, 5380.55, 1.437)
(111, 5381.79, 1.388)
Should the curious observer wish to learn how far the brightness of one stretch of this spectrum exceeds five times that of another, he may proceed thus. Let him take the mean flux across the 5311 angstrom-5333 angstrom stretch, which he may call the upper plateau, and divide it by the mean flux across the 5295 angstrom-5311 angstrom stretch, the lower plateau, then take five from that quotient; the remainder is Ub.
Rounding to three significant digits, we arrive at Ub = -4.07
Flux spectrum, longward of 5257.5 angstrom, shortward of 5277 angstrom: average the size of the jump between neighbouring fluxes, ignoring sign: 0.082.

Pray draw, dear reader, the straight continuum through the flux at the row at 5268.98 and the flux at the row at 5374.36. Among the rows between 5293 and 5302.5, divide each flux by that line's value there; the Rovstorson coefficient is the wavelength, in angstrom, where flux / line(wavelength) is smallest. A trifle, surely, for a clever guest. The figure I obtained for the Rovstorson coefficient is 5301.84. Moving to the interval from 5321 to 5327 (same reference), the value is 5323.86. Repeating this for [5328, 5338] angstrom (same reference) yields 5329.99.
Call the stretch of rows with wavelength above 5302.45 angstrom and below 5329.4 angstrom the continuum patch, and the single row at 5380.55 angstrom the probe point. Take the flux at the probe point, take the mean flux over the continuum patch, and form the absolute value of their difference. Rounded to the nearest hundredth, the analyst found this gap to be 0.15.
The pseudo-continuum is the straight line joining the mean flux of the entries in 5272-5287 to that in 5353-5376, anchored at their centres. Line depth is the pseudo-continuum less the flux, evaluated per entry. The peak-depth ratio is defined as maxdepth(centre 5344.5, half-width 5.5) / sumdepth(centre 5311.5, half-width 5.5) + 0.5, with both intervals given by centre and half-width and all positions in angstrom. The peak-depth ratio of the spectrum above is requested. -0.3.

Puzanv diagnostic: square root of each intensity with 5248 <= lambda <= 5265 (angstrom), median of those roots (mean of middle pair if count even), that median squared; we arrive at 1.29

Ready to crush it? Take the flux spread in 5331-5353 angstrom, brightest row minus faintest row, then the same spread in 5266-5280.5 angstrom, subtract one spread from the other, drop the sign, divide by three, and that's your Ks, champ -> 0.103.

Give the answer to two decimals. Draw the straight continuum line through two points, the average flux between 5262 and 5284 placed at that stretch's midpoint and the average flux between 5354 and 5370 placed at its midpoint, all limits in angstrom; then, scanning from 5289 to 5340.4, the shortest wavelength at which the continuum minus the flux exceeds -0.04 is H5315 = 5293.30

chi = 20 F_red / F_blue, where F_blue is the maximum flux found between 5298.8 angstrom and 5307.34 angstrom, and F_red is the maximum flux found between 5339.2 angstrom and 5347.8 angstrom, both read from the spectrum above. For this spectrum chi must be 20.6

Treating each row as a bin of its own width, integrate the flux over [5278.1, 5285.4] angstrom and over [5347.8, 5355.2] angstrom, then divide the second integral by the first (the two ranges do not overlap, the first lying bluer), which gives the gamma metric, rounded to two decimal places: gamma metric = 0.94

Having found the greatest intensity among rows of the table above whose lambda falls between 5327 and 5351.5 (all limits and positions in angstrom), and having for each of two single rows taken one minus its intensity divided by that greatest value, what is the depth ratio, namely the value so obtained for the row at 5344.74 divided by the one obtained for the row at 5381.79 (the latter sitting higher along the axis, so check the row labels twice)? 1.9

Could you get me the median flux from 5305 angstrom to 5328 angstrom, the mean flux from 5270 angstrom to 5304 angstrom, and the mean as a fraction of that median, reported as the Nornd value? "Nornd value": 0.98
